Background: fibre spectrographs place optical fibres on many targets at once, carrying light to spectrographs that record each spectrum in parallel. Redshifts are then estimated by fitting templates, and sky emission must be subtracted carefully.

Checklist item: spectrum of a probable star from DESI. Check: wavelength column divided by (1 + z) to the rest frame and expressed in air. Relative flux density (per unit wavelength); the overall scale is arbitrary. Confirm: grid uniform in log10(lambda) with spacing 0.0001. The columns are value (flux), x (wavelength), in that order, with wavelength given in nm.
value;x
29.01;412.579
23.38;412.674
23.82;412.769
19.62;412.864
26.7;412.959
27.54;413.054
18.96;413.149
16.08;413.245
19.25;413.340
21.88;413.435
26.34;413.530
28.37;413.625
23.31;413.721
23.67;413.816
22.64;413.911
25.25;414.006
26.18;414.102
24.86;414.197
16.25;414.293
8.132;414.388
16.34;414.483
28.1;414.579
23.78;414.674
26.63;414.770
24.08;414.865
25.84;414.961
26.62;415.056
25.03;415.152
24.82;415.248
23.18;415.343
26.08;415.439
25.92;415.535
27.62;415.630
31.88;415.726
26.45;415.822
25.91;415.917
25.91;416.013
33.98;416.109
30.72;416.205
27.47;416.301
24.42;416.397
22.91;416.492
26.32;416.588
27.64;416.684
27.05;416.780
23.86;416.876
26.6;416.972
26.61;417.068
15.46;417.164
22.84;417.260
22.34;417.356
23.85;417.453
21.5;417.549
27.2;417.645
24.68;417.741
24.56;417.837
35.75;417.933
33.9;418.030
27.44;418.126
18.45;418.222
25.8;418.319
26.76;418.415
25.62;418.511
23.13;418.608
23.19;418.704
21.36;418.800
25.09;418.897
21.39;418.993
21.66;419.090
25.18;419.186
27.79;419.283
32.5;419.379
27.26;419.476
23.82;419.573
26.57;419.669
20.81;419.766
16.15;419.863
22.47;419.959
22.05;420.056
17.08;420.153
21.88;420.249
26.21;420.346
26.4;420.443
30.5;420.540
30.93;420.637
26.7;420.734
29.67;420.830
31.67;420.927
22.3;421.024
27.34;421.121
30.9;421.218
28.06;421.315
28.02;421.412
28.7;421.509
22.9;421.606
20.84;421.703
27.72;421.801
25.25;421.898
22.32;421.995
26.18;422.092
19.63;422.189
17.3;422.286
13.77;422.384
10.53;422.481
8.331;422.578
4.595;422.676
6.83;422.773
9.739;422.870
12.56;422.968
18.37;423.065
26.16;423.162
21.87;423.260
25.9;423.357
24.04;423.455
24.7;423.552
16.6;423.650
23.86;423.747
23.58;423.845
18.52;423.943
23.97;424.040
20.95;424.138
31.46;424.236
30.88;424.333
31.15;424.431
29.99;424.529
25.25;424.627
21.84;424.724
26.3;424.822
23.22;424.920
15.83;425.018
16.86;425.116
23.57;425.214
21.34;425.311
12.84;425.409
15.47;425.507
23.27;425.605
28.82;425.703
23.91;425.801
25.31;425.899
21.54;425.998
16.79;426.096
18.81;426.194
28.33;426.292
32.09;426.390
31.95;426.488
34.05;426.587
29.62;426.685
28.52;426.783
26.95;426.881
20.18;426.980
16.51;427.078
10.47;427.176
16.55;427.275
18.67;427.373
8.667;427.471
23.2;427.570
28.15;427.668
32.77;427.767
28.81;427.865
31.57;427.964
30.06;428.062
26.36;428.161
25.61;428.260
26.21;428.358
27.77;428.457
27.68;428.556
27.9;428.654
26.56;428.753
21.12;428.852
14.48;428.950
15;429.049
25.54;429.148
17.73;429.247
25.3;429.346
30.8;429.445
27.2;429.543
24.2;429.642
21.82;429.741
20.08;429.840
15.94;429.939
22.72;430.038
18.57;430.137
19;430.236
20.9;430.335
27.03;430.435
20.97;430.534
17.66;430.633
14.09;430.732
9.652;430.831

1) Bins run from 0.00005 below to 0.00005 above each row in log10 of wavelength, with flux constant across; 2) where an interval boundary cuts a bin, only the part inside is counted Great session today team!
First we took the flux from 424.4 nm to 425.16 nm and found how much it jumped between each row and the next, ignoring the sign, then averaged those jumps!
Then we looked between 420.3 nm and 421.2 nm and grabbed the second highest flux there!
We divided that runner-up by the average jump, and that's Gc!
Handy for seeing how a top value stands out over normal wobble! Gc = 8.6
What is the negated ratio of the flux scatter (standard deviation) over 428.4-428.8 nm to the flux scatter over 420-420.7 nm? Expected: -0.1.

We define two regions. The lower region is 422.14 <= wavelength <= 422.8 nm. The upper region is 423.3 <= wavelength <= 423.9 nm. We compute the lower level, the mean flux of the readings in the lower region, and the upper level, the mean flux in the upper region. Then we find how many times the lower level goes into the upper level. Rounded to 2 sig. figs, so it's 2.0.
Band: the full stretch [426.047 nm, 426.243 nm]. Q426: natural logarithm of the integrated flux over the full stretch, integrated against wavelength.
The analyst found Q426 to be 1.25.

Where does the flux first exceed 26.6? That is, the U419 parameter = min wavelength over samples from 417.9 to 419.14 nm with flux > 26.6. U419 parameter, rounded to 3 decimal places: 417.933 nm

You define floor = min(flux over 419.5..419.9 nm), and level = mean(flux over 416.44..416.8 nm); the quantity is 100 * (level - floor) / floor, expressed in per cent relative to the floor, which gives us 61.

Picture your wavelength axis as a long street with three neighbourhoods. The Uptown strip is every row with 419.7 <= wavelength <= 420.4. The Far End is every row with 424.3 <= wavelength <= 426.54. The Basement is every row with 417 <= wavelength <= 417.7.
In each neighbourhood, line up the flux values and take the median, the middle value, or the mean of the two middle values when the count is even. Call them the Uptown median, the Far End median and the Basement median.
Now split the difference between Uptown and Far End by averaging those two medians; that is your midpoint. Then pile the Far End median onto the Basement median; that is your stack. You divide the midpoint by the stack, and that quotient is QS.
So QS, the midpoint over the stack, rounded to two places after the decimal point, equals 0.49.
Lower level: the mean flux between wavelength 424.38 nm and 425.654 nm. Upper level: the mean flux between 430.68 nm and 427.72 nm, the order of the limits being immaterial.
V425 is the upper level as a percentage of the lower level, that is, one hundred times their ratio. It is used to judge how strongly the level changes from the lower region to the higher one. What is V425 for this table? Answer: 108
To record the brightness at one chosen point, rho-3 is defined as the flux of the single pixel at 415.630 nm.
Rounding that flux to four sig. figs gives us 27.62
